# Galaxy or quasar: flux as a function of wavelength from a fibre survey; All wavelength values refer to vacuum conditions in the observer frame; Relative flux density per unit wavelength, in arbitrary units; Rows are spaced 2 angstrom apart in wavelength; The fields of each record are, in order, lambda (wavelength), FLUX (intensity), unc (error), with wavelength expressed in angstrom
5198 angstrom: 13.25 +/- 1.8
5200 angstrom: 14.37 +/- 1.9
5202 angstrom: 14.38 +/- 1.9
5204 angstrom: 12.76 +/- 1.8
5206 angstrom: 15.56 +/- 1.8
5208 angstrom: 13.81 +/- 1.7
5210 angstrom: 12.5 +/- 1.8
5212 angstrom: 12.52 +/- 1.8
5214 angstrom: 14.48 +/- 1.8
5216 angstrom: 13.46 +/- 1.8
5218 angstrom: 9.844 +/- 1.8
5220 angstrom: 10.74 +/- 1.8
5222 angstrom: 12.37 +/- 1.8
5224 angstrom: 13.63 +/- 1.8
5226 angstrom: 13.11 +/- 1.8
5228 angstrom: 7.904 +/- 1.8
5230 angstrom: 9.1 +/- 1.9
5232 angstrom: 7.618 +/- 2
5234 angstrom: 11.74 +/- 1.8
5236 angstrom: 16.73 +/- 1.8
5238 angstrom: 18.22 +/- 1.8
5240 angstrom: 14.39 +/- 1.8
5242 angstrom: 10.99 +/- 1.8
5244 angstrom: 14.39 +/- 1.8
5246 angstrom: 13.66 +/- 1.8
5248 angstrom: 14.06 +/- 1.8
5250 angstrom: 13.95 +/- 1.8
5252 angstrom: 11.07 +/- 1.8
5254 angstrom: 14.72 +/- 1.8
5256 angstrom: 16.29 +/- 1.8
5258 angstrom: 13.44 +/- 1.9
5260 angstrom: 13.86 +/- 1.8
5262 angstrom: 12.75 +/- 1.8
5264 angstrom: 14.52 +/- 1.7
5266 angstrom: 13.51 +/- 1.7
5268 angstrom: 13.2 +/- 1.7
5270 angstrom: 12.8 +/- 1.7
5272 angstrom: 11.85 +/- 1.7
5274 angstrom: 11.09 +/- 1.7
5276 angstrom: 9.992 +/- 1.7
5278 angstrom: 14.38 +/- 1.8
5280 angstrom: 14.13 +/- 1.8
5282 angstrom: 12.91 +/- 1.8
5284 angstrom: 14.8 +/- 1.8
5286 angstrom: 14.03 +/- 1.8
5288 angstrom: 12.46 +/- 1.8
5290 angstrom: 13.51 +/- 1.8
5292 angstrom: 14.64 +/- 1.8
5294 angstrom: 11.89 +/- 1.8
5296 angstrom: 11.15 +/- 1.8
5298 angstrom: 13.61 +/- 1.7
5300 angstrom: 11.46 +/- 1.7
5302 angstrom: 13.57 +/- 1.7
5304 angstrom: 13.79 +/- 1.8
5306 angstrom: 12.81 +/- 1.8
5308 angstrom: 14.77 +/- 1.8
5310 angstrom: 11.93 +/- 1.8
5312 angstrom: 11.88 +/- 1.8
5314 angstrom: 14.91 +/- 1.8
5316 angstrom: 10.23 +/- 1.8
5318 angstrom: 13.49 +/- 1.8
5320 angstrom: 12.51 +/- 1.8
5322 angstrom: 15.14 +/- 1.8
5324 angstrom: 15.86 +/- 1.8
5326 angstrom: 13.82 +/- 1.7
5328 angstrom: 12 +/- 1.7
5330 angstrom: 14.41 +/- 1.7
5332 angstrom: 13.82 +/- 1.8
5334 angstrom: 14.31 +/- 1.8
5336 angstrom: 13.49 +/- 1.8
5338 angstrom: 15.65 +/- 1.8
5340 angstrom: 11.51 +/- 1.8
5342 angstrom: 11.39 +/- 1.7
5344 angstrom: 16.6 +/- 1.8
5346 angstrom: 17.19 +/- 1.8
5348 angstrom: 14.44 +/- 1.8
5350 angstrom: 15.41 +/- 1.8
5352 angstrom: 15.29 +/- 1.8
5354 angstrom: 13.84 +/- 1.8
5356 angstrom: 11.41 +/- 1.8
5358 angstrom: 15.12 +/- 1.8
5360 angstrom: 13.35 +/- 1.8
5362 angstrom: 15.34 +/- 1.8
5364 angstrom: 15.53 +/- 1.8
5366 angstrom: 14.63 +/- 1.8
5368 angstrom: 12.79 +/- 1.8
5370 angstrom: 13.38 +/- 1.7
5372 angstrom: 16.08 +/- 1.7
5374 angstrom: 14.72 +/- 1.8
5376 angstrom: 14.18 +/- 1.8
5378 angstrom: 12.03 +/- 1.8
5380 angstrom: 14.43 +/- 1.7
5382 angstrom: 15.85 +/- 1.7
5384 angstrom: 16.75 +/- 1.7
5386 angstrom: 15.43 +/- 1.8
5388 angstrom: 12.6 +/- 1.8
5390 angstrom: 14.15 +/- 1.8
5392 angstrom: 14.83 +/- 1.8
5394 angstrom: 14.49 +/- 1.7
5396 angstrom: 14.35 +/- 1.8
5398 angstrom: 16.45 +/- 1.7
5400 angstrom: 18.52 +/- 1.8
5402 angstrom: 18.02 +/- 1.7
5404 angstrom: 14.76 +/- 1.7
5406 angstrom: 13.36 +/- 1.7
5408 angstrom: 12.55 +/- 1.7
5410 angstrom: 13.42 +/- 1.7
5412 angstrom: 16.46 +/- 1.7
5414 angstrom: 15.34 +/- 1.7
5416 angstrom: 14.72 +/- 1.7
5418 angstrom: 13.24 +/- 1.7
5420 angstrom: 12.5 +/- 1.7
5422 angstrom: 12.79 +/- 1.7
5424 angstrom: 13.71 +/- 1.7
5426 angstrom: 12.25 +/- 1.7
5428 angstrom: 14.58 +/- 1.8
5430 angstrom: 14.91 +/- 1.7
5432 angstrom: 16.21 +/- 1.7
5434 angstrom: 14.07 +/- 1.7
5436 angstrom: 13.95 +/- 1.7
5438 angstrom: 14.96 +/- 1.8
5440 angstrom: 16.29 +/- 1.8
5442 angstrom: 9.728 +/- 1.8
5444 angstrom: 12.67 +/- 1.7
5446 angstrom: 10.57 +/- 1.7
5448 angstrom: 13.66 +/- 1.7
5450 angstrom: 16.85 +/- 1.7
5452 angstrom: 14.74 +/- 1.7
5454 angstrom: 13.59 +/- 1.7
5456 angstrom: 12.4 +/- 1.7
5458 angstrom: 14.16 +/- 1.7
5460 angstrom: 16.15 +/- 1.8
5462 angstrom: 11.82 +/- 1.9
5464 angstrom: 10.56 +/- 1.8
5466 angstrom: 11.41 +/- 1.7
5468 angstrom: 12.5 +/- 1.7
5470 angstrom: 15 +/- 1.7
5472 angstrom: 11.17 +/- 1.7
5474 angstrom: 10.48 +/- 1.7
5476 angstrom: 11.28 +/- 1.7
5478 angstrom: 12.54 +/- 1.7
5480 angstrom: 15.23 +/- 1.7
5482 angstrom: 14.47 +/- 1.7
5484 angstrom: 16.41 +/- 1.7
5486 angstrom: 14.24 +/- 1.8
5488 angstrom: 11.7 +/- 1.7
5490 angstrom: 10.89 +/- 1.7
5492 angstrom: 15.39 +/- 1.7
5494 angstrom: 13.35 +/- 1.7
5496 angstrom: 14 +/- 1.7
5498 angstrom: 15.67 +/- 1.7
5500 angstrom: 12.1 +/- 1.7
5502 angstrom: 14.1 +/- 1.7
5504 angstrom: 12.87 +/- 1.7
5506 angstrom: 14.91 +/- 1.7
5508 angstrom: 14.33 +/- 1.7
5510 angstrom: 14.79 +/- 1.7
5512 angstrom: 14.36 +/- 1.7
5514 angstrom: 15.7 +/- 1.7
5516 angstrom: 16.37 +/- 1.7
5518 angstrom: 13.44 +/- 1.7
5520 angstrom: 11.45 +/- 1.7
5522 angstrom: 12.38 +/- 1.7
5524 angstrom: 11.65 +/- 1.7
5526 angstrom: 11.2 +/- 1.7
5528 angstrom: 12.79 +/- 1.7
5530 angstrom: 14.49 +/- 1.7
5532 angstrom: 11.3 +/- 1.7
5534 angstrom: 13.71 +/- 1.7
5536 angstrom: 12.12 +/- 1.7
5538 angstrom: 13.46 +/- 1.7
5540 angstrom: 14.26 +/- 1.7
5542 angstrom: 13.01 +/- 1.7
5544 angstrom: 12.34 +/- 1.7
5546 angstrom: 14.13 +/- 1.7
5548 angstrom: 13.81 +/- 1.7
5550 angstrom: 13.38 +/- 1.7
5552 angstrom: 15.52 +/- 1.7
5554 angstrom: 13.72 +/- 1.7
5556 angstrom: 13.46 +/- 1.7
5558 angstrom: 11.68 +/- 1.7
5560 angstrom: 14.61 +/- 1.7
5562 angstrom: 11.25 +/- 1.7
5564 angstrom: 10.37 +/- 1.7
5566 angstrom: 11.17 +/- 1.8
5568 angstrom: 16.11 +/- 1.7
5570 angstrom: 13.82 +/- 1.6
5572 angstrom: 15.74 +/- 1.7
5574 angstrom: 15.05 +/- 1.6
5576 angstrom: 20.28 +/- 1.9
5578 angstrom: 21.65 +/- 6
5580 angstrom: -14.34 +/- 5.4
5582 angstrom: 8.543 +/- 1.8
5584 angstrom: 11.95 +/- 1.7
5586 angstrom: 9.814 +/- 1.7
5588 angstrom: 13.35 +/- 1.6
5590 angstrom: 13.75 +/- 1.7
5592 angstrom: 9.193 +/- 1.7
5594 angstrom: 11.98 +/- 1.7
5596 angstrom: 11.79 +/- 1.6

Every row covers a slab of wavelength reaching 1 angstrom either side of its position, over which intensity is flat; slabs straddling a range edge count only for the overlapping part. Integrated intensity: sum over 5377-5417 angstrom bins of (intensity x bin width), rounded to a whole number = 597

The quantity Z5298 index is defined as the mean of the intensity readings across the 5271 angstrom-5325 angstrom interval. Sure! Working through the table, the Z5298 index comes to 13.1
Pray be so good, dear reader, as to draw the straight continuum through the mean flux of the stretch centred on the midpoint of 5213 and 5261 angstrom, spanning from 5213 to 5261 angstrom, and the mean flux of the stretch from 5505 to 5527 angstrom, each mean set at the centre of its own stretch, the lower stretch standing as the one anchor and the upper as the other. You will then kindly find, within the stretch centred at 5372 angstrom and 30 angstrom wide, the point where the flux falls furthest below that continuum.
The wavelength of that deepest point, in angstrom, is 5378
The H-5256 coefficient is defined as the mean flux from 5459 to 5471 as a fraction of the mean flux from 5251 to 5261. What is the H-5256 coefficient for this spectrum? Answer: 0.93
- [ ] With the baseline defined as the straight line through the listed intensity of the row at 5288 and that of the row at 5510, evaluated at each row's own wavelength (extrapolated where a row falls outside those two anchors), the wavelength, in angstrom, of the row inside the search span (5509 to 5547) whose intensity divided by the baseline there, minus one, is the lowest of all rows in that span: 5526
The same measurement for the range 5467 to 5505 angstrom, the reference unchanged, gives 5474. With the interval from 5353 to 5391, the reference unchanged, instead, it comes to 5356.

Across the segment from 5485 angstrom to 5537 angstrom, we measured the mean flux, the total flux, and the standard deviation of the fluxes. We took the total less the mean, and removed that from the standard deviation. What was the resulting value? -334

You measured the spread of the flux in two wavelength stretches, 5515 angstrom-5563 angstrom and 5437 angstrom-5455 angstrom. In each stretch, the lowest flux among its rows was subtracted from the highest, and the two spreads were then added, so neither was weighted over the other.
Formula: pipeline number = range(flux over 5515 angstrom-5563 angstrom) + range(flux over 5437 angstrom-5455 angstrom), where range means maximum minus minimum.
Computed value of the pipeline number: 12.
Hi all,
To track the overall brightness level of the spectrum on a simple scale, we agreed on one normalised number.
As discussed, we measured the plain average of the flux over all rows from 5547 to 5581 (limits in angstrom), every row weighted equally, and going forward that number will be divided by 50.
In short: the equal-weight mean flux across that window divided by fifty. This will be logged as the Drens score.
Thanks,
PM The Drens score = 0.256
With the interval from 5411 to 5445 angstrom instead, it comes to 0.280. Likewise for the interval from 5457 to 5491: 0.259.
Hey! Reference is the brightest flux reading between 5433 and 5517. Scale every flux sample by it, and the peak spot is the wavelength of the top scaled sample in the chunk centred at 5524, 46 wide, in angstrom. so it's 5516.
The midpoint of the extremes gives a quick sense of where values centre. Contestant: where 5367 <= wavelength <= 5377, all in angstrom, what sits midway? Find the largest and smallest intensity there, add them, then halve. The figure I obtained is 14.4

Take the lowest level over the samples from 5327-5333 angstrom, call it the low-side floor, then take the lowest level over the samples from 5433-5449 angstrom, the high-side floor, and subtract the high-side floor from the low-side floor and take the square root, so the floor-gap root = 1.5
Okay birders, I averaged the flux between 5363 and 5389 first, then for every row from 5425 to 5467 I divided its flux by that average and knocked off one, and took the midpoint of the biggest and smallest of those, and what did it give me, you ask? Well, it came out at -0.083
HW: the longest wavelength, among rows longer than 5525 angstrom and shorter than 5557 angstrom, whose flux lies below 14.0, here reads 5556 angstrom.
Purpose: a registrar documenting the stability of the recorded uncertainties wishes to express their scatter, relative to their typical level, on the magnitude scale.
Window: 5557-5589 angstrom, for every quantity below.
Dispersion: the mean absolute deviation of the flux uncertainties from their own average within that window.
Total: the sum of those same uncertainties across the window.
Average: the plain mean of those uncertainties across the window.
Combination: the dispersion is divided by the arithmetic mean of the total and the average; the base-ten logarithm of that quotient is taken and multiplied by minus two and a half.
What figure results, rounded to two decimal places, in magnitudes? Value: 3.33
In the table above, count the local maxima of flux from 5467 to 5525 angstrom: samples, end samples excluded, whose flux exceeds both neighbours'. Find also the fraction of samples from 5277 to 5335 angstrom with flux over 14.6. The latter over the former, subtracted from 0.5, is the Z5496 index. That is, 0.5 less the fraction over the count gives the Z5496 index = 0.479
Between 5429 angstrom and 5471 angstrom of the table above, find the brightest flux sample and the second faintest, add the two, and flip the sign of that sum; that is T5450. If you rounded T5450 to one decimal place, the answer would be -27.4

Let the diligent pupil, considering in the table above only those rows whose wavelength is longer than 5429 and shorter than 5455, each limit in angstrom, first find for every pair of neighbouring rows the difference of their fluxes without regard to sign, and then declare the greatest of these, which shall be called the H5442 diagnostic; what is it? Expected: 6.6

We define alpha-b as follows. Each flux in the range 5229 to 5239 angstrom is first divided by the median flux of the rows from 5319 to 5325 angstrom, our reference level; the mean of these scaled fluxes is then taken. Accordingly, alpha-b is 0.838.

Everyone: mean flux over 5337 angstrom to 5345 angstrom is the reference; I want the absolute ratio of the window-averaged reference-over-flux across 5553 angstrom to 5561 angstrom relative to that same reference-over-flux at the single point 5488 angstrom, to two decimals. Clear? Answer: 0.88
